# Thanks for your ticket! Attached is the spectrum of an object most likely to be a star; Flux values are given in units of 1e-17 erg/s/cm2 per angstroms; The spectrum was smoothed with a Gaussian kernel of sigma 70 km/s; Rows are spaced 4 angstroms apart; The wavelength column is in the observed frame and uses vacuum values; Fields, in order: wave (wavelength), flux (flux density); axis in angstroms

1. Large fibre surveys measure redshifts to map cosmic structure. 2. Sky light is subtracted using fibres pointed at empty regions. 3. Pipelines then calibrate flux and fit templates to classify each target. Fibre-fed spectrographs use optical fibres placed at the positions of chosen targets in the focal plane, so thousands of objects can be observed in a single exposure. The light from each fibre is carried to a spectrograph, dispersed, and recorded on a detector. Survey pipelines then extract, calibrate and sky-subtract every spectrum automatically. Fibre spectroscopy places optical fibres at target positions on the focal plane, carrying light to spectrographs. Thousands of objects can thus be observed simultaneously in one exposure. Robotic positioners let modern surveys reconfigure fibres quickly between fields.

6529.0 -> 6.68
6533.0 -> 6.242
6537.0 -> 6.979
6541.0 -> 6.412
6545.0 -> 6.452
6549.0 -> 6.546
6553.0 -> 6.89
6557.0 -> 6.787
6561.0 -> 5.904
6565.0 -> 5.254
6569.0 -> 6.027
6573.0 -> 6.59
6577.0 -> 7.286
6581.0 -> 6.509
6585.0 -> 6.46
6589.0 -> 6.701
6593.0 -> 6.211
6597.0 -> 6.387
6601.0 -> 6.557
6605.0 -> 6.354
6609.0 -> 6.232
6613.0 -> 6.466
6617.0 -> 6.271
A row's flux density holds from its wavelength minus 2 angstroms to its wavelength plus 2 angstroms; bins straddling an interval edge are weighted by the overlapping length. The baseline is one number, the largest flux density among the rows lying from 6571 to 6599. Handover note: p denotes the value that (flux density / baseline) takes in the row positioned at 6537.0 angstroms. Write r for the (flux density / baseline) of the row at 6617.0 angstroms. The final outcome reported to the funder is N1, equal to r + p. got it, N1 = 1.82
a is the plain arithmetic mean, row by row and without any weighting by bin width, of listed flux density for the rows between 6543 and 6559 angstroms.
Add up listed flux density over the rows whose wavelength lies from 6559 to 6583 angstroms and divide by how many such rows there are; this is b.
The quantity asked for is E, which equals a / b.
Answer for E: 1.07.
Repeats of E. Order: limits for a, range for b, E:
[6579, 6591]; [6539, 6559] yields 0.99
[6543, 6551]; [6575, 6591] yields 0.96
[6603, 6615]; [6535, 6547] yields 0.96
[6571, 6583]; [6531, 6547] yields 1.04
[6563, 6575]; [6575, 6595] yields 0.90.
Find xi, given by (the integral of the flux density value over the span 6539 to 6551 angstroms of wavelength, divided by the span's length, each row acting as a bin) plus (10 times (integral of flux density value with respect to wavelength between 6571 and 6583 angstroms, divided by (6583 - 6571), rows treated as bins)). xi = 74.4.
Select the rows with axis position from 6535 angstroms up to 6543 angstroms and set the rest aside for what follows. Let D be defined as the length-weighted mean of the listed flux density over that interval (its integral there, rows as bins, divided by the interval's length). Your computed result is 6.70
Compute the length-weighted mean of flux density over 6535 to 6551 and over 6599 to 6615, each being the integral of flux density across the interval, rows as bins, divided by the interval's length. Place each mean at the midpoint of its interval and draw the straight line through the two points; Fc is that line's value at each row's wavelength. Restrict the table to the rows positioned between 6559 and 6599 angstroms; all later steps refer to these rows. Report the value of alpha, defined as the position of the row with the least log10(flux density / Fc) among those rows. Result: 6565.0 angstroms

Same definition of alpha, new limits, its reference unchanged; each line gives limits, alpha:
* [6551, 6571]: 6565.0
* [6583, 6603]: 6593.0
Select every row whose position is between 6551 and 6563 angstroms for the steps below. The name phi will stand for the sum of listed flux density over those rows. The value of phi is 19.6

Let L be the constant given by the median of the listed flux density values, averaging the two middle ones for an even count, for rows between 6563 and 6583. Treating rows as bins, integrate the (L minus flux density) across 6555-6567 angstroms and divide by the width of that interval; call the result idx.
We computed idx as 0.53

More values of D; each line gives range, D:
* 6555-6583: 6.34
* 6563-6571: 5.64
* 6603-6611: 6.29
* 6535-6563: 6.57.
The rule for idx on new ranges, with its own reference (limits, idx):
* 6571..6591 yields -0.20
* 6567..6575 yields 0.20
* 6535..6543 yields -0.19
